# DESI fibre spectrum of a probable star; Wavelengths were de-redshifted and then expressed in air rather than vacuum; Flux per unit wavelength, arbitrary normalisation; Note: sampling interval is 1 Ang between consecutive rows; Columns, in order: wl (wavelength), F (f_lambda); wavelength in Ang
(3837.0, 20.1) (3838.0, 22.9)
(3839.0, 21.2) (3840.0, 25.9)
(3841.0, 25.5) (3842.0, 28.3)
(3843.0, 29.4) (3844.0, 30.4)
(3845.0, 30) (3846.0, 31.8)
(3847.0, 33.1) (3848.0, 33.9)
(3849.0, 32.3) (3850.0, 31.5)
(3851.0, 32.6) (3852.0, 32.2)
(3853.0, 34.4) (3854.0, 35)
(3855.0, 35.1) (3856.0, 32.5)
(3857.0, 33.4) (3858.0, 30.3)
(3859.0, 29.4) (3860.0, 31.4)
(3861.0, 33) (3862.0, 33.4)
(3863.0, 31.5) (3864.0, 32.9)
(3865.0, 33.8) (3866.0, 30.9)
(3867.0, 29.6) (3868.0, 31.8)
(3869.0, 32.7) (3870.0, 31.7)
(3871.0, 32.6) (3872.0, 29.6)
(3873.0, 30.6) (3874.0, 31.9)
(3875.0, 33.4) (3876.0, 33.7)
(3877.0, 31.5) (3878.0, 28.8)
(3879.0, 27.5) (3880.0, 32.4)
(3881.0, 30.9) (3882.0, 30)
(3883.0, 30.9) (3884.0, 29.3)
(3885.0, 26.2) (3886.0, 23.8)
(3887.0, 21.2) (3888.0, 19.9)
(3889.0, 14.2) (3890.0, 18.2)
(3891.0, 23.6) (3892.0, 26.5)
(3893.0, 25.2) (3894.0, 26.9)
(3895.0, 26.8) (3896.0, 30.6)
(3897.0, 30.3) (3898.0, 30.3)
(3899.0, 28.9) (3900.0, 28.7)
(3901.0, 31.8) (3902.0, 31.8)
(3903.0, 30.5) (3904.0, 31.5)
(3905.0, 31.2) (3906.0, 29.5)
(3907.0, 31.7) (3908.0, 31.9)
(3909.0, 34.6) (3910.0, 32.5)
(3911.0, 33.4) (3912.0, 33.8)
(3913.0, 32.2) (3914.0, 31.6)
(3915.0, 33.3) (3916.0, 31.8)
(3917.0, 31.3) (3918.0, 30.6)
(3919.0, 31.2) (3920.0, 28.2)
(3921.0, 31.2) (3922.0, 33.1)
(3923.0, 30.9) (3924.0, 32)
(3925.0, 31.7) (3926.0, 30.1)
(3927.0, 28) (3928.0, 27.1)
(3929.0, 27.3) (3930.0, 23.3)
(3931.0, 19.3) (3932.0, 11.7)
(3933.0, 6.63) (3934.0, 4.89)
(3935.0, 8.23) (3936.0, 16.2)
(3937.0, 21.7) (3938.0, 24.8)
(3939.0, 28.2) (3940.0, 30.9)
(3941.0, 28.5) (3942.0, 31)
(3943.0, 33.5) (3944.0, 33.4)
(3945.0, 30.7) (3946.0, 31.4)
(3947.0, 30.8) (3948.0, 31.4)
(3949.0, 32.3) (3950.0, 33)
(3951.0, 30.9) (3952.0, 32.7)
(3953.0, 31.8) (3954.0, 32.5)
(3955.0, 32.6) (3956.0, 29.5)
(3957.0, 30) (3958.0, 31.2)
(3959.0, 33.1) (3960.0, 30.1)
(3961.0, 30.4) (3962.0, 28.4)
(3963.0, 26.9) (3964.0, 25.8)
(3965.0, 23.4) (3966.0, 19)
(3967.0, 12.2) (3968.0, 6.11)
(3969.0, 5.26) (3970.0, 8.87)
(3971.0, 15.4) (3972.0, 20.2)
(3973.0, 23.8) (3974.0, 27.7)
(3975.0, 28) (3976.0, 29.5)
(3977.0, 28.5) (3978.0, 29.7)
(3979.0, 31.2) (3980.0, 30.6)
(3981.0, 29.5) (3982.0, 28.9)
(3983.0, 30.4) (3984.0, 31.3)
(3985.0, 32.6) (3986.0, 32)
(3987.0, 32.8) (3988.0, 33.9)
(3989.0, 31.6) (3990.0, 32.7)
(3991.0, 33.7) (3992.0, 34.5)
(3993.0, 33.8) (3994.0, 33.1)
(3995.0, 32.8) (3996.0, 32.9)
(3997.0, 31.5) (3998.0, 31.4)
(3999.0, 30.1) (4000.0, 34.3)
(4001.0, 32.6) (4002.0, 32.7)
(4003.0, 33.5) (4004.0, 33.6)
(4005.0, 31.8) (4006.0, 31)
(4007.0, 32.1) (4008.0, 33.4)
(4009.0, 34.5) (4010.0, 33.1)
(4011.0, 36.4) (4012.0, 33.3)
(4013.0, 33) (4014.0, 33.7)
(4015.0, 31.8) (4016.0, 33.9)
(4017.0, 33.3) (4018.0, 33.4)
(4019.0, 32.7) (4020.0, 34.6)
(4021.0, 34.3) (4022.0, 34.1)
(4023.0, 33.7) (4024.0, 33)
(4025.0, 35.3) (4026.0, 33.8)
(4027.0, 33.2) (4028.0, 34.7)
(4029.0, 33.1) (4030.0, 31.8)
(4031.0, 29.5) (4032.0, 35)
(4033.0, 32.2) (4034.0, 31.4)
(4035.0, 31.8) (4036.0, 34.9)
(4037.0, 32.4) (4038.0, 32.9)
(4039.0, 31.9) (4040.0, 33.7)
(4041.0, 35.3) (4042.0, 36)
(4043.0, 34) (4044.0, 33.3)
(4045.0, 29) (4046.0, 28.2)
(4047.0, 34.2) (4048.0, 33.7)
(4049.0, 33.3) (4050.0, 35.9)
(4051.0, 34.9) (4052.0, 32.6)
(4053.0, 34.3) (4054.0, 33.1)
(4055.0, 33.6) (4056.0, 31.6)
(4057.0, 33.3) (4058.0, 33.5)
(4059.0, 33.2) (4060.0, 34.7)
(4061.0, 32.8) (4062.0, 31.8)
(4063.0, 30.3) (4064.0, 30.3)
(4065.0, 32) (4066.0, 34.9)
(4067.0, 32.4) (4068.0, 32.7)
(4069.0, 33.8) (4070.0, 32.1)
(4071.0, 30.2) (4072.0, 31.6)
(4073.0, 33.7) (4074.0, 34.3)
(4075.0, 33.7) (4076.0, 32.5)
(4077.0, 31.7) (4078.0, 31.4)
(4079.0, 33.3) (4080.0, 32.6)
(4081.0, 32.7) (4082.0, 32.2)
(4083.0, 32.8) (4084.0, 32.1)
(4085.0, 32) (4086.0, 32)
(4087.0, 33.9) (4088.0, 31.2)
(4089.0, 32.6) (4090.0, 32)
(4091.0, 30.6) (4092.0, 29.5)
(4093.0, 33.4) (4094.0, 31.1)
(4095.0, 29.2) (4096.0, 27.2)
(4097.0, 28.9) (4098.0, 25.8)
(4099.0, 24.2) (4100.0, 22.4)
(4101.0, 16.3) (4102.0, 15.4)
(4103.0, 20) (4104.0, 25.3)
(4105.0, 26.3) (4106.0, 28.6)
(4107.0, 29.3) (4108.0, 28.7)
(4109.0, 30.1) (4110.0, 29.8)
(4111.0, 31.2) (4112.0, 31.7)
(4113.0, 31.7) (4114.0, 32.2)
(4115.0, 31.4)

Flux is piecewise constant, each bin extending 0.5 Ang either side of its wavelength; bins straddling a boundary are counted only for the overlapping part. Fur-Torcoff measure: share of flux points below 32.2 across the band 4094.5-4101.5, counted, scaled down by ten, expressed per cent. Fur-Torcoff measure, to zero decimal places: 70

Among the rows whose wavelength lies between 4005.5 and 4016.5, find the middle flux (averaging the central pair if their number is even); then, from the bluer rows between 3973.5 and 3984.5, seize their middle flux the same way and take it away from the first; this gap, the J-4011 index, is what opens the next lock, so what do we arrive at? 3.8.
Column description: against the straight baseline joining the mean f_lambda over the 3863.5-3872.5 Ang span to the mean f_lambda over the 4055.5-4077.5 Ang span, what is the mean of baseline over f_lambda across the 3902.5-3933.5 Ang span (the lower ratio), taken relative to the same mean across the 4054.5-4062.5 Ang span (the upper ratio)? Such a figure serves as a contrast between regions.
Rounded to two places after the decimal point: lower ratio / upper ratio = 1.26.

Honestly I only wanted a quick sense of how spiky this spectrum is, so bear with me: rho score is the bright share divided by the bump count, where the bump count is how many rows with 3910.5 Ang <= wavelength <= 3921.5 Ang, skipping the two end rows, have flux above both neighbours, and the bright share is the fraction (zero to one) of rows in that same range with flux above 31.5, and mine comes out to 0.2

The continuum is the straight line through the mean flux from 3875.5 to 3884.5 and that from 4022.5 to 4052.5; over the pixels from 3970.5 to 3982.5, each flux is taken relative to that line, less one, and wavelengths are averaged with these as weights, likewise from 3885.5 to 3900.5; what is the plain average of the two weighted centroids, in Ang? 3932.2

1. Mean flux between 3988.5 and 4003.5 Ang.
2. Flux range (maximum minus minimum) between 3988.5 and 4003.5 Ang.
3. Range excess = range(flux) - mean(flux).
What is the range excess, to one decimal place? -28.3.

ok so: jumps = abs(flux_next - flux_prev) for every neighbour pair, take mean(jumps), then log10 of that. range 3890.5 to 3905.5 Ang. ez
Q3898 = 0.094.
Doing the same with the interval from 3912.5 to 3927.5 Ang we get 0.172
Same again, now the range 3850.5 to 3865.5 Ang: 0.133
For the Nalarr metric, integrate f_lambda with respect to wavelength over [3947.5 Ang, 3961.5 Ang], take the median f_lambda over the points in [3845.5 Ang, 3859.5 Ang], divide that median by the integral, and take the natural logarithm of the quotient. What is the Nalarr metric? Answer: -2.61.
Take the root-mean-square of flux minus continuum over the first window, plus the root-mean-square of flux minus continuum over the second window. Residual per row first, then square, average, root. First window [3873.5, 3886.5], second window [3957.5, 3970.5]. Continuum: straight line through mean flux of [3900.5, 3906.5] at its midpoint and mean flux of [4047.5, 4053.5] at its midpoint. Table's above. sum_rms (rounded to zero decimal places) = 17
